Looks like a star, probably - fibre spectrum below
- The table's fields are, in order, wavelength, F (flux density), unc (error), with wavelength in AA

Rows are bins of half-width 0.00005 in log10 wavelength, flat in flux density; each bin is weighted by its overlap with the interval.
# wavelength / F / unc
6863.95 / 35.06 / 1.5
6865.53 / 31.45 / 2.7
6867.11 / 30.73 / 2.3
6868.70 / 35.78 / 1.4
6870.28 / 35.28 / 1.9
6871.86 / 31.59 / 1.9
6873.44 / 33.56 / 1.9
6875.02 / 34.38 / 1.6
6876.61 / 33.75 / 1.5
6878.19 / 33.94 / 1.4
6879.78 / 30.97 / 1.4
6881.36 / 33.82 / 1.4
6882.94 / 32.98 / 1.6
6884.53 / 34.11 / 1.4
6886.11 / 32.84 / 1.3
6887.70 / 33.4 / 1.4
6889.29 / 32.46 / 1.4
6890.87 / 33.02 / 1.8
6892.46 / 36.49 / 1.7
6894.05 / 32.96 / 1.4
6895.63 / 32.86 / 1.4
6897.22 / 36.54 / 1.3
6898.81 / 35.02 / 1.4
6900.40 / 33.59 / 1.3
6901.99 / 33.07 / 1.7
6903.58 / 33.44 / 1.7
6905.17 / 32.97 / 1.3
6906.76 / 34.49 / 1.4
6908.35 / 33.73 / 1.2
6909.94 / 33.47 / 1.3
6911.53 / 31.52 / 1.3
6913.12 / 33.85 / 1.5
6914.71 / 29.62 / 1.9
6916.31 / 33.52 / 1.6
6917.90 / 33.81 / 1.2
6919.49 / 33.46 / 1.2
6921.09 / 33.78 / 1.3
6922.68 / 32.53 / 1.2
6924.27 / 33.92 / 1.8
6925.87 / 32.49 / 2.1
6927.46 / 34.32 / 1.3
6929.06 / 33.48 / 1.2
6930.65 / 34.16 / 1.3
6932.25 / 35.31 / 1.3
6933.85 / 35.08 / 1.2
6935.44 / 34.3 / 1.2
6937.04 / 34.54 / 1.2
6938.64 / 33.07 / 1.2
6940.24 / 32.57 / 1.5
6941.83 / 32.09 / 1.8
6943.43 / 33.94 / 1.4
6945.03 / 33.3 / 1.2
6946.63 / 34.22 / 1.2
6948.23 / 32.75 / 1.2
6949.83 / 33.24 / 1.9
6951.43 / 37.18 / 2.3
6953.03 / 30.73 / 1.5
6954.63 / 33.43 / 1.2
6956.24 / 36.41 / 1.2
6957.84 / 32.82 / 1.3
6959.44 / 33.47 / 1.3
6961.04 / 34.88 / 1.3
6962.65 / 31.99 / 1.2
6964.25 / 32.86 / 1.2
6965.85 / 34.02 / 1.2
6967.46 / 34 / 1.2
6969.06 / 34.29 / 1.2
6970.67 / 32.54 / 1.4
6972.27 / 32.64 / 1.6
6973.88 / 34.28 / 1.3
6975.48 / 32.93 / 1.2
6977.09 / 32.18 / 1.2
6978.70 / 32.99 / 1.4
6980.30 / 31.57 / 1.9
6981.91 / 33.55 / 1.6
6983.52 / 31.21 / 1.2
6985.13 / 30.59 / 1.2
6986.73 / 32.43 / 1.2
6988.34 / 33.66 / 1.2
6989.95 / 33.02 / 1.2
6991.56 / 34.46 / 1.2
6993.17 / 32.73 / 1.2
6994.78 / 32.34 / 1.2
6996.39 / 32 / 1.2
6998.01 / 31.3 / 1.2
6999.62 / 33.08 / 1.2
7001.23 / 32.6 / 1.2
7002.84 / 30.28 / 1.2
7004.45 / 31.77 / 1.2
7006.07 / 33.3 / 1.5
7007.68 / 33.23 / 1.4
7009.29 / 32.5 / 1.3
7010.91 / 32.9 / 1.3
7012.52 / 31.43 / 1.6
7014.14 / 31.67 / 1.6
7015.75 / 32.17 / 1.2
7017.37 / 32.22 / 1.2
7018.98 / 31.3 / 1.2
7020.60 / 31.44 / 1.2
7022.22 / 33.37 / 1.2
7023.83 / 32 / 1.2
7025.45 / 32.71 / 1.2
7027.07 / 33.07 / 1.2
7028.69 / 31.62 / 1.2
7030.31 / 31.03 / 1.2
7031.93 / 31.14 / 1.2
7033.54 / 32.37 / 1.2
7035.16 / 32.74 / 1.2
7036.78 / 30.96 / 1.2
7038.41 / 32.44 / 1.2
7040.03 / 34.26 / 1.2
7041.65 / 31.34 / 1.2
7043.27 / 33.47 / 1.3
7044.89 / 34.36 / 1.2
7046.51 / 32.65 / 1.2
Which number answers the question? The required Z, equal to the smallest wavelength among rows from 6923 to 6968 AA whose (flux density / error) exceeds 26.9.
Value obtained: 6929.06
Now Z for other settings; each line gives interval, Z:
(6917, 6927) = 6917.90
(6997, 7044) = 6999.62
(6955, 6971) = 6956.24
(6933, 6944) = 6933.85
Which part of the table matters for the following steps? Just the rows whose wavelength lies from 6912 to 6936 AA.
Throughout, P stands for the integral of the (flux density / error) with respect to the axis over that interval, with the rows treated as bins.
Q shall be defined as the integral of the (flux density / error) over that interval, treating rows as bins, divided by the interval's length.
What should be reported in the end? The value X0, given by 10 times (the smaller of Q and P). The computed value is 245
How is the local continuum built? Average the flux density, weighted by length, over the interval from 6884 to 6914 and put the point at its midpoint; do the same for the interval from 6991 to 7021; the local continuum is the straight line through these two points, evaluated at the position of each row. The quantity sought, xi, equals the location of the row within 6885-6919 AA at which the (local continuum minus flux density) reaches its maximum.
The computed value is 6914.71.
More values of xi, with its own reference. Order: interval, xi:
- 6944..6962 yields 6953.03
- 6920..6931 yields 6922.68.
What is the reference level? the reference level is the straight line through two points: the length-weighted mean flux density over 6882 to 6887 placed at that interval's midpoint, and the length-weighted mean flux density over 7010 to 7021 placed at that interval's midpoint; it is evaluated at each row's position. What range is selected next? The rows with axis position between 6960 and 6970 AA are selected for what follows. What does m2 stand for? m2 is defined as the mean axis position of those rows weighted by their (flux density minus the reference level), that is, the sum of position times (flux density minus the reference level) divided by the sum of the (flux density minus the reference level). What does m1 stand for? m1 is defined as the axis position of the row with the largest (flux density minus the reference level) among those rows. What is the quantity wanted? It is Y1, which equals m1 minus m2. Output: -4.5 AA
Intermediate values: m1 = 6961.04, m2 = 6965.6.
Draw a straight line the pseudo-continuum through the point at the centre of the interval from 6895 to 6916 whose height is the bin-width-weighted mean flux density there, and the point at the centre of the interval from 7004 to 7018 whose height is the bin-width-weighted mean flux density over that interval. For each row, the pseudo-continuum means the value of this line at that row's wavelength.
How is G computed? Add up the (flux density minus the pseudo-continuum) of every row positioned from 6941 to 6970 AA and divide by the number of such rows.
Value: 0.7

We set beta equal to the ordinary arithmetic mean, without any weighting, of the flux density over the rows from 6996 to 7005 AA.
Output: 31.8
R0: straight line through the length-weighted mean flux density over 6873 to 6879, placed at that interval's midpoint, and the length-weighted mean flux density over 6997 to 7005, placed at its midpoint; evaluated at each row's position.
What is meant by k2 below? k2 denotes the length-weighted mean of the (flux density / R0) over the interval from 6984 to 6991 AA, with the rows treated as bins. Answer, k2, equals 1.01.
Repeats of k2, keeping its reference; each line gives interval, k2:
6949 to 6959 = 1.04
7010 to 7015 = 1.01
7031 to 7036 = 1.03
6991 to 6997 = 1.03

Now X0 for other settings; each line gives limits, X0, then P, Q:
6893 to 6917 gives 235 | 563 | 23.5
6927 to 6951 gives 256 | 615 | 25.6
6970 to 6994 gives 251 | 601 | 25.1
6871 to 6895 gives 220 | 527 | 22.0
